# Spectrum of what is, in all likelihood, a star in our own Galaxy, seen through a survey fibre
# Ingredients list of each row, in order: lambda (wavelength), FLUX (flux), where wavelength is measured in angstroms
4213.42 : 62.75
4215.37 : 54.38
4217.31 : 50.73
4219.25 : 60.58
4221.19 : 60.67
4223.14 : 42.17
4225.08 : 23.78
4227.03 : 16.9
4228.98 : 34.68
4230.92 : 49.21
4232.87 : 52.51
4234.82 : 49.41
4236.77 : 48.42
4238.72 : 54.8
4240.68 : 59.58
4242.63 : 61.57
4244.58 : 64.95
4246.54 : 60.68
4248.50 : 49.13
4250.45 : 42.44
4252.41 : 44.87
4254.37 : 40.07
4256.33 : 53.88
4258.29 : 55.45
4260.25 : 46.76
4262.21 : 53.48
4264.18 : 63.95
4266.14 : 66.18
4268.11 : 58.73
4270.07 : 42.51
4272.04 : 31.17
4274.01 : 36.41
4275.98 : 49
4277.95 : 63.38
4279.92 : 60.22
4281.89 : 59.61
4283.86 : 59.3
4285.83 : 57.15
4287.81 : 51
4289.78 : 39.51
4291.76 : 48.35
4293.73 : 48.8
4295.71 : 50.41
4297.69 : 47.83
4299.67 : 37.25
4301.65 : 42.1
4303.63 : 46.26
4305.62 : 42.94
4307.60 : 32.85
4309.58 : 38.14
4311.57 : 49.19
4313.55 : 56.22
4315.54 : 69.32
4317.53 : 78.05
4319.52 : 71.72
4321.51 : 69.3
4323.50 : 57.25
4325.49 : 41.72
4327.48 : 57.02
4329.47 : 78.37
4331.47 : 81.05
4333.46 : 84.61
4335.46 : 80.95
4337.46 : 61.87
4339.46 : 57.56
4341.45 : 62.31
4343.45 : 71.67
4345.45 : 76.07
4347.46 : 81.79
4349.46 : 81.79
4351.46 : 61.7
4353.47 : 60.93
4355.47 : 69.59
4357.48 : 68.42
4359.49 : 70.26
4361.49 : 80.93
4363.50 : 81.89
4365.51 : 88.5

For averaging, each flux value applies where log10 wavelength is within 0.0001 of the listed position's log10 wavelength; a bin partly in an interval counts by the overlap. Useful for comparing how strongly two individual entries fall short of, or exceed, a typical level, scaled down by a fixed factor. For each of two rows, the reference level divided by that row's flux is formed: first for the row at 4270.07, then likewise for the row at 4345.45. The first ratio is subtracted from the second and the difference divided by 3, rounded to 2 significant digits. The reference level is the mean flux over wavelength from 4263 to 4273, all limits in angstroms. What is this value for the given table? -0.18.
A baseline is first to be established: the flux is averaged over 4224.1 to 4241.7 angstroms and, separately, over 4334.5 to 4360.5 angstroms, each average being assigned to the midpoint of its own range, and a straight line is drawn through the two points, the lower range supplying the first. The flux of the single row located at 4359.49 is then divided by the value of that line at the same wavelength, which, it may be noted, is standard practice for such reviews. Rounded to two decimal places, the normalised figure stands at 0.97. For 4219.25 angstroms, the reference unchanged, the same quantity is 1.51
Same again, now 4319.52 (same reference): 1.14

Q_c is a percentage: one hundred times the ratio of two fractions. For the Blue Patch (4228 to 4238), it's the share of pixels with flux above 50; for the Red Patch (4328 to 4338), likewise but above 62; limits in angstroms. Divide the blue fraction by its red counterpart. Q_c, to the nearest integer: 25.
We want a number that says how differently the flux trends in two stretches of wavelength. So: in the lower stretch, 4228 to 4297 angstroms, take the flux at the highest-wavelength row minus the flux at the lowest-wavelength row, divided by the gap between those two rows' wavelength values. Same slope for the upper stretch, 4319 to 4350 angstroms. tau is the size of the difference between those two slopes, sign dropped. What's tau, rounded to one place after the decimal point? 0.1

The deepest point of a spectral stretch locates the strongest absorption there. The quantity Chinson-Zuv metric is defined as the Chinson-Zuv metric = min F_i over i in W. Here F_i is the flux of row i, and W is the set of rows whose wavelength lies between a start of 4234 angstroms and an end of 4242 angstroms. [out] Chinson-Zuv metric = 48.42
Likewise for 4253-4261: 40.07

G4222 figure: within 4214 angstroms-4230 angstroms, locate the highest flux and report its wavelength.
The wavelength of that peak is 4221.19 angstroms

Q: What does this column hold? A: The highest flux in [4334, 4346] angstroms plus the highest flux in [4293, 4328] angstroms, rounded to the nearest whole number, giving 159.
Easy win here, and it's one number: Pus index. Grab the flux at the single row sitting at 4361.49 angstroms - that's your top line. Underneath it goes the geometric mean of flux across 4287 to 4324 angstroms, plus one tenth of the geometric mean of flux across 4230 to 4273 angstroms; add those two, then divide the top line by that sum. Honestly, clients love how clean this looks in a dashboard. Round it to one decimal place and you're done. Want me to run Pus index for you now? 1.5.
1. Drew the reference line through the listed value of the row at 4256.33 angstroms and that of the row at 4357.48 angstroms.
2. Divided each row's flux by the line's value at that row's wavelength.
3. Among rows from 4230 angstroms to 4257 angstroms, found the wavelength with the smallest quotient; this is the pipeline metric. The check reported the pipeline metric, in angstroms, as 4254.37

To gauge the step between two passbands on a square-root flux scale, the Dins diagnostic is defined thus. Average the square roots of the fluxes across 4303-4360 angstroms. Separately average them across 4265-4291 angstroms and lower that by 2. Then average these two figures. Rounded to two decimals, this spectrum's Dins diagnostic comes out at 6.56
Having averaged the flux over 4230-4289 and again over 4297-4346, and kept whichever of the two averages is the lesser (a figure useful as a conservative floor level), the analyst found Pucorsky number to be 53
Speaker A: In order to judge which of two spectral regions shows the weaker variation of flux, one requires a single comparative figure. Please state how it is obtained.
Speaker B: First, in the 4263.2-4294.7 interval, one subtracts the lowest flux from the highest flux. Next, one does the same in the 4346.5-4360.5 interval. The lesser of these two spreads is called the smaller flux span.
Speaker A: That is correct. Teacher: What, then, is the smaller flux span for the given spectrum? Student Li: 21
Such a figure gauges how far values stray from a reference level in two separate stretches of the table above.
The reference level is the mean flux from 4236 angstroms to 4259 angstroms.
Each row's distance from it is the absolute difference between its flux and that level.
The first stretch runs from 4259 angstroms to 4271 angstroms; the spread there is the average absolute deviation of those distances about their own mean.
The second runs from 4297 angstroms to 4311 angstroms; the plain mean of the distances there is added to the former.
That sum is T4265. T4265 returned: 16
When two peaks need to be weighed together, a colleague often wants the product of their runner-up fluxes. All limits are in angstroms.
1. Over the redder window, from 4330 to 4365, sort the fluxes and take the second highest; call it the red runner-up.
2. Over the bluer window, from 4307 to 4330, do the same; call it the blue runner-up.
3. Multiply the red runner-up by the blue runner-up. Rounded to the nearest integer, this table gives 6392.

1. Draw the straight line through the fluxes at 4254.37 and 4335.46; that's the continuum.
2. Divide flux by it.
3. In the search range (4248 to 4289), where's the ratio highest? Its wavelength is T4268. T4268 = 4266.14 angstroms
